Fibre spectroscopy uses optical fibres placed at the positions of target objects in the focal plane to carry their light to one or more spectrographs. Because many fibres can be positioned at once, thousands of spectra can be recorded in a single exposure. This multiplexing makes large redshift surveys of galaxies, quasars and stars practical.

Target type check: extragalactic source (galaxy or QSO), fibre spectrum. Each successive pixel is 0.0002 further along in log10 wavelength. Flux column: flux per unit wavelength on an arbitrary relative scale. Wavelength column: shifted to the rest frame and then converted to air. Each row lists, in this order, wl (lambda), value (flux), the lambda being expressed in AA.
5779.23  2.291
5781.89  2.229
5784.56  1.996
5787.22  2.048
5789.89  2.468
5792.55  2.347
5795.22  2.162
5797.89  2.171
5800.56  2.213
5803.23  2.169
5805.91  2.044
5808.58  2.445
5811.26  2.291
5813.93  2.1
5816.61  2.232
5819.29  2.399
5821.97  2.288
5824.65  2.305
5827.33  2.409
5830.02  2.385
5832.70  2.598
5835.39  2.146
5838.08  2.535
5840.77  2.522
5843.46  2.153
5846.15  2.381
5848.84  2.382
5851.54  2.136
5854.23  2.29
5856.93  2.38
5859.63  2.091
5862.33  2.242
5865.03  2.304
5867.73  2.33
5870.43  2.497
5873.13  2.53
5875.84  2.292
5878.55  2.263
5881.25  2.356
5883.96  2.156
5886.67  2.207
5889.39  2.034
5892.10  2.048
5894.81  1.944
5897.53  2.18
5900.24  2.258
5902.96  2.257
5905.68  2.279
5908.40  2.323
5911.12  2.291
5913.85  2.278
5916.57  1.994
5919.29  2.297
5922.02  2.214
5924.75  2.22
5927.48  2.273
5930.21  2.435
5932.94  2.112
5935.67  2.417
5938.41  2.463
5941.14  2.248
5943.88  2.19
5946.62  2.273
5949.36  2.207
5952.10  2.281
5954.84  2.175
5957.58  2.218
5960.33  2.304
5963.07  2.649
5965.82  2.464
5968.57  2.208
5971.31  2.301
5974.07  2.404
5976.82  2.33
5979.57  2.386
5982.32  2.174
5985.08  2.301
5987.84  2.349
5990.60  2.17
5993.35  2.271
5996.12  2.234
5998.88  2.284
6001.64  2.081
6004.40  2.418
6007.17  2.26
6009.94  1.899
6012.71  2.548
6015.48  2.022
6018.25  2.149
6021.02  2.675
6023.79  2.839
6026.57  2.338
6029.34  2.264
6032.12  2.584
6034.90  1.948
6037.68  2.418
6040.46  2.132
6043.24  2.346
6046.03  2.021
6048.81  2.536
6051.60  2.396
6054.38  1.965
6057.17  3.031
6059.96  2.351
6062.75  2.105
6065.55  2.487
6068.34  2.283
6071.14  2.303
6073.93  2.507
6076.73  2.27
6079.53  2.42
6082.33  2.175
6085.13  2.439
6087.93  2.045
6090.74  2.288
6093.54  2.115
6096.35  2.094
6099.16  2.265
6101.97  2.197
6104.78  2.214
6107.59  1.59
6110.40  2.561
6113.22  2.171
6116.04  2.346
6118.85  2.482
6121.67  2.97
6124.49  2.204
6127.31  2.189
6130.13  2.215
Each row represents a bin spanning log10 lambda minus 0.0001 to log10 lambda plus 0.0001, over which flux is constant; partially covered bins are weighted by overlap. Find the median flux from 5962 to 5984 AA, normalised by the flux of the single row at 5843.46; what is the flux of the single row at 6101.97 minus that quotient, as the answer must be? 1.10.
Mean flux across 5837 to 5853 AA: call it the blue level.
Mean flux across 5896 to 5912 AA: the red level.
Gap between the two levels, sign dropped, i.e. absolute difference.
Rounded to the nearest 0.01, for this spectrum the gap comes 0.09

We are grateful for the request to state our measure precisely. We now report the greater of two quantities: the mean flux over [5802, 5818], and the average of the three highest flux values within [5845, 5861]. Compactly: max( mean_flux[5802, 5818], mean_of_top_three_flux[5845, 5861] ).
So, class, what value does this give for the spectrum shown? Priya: 2.38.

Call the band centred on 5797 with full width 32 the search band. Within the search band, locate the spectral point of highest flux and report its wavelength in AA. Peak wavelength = 5789.89 AA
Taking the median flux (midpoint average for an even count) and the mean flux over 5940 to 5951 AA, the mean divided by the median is 1.00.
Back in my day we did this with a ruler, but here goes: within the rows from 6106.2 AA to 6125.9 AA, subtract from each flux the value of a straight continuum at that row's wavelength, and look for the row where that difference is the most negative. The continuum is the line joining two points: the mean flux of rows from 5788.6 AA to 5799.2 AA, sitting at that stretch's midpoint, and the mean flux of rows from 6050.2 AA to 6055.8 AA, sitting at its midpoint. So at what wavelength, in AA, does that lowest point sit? 6107.59 AA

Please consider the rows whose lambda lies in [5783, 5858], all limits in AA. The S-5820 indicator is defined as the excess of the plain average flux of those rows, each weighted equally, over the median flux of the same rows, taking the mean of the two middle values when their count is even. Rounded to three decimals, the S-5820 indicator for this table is -0.005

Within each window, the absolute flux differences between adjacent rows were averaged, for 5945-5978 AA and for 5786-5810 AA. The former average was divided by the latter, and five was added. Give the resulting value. 5.8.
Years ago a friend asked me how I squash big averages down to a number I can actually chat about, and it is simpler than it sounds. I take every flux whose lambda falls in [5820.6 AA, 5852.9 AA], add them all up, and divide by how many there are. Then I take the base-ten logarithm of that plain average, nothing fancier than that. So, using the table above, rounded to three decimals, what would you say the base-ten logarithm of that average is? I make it 0.372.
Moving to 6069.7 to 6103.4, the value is 0.354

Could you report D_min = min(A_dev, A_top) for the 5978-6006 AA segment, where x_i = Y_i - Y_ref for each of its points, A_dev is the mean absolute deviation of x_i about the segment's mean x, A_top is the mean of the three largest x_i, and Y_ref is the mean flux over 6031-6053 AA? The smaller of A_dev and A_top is 0.082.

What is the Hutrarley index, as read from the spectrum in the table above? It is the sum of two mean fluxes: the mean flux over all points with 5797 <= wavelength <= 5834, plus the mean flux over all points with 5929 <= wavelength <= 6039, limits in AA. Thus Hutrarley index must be 4.60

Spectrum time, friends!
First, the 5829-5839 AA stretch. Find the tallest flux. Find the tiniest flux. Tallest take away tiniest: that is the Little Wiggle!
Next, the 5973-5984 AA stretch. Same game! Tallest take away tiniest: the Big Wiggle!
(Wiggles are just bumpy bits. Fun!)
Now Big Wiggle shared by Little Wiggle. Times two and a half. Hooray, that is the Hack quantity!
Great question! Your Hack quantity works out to 1.3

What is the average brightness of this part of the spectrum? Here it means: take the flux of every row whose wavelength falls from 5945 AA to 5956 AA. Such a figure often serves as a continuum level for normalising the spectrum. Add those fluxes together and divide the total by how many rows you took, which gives 2.23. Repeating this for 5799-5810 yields 2.22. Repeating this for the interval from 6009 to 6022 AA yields 2.26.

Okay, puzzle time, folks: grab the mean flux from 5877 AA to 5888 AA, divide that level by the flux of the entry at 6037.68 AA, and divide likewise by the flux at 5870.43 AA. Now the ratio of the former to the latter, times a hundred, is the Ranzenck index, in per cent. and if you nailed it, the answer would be 103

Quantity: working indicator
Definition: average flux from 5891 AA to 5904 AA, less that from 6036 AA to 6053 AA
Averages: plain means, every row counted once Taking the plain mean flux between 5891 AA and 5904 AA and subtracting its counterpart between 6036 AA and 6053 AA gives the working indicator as -0.17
